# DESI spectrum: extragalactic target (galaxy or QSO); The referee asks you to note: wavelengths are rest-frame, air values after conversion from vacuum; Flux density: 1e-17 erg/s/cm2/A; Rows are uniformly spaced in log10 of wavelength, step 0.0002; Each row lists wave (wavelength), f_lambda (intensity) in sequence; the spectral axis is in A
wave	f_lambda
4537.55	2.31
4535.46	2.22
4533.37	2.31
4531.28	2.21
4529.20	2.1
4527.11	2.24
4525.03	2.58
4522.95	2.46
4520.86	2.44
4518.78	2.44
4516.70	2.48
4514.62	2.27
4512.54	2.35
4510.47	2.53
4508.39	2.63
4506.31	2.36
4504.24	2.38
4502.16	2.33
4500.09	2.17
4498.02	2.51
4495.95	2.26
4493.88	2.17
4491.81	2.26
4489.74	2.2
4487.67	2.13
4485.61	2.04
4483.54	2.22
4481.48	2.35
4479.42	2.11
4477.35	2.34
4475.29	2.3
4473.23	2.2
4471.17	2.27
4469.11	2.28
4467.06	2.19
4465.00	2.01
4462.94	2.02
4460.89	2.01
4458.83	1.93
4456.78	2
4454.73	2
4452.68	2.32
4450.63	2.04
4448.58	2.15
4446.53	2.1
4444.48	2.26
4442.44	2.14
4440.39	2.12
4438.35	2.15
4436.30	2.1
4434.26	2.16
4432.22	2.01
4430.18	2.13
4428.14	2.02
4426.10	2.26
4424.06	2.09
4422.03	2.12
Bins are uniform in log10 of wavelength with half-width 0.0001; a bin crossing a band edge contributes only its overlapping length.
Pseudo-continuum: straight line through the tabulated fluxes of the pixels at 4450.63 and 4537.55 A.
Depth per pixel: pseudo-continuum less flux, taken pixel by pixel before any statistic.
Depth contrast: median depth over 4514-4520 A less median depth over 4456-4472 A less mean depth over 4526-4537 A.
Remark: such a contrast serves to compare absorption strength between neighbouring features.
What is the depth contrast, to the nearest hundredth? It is -0.32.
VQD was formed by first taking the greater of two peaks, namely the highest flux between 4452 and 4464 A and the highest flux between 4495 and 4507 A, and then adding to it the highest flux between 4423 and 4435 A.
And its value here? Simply 4.77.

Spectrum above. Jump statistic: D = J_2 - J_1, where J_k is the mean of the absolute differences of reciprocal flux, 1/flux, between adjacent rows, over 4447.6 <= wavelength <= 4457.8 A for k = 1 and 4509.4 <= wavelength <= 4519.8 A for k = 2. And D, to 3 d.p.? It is -0.016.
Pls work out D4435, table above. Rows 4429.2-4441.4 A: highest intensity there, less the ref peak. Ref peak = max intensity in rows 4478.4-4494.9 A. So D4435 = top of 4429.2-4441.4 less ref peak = -0.19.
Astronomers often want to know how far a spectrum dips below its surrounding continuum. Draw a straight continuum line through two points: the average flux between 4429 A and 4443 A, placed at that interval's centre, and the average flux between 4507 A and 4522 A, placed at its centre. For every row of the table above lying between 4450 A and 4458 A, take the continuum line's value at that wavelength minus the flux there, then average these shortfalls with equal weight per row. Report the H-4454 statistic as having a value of 0.10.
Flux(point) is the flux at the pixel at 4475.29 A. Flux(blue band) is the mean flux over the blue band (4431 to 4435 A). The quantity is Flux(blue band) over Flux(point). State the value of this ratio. 0.91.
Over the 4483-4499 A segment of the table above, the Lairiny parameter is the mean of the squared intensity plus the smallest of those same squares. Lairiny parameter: 9.1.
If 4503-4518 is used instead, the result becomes 11.1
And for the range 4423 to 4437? 8.5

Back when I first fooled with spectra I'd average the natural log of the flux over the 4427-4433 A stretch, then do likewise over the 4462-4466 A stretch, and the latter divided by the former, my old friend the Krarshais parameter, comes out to 0.97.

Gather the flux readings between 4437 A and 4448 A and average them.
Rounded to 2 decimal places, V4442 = 2.15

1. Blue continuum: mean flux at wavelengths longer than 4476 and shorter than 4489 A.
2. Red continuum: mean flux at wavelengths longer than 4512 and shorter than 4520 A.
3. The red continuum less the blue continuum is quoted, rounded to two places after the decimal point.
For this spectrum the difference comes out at 0.19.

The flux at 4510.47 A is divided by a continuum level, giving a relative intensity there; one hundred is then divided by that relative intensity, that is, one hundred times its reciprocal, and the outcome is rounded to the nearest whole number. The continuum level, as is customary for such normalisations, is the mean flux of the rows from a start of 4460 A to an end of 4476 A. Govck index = 85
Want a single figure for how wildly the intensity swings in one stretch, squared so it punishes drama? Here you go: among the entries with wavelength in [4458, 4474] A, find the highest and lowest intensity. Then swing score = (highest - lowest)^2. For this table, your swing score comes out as 0.12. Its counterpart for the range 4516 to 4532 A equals 0.23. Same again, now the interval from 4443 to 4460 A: 0.15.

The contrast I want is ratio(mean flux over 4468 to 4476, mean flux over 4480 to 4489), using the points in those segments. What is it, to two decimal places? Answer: 1.04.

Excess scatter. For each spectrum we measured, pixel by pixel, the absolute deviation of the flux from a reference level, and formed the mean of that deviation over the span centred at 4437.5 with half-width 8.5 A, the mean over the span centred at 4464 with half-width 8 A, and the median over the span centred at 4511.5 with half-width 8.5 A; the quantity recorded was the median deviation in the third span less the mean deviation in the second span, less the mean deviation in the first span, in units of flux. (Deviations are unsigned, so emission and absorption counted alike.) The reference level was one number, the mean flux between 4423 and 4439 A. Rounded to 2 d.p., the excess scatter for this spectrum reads 0.12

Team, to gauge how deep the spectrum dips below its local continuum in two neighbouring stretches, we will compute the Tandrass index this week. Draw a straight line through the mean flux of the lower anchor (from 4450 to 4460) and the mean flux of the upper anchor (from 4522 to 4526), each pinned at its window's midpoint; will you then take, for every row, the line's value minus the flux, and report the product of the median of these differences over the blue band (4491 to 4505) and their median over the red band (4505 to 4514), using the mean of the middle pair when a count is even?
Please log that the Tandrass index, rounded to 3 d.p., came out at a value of -0.001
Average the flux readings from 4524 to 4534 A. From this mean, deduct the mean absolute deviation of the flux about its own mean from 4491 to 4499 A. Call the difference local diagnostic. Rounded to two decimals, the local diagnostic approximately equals 2.18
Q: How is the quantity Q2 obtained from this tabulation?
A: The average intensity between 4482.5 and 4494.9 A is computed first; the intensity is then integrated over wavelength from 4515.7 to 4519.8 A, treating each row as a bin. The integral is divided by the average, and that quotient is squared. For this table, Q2 22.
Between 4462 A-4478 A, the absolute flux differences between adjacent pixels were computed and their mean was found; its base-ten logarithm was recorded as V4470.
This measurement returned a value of -1.15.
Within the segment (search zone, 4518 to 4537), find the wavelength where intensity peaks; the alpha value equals 4525.03 A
